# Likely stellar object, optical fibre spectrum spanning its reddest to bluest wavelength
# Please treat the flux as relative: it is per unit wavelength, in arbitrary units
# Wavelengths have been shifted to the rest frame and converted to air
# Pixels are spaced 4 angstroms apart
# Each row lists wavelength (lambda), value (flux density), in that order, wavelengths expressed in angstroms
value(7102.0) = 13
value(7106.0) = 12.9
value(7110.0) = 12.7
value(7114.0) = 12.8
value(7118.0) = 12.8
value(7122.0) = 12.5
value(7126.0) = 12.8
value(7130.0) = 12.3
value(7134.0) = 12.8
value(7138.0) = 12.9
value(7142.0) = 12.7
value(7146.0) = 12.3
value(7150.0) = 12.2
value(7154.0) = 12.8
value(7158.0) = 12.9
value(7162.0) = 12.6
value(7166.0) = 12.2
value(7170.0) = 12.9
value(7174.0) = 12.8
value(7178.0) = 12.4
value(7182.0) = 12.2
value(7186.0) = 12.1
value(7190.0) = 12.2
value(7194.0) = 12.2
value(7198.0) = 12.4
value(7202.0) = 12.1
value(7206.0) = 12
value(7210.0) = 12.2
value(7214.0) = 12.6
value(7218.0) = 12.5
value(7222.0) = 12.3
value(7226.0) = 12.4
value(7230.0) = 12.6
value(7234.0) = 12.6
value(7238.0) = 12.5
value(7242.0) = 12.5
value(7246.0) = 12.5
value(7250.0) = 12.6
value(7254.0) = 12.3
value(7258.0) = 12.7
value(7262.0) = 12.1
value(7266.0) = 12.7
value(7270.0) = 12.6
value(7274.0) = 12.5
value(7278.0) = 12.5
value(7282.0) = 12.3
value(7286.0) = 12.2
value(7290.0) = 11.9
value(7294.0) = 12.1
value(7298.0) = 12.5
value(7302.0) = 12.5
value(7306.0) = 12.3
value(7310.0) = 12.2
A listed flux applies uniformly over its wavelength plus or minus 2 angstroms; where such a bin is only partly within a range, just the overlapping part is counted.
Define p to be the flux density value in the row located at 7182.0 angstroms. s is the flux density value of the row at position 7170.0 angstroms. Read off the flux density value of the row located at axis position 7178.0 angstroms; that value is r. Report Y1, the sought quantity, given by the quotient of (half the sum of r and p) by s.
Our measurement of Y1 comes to 0.95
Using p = 12.2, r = 12.4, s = 12.9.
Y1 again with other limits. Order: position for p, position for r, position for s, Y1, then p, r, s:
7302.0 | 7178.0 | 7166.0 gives 1.02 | 12.5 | 12.4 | 12.2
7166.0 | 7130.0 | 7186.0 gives 1.01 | 12.2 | 12.3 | 12.1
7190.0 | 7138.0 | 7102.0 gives 0.97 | 12.2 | 12.9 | 13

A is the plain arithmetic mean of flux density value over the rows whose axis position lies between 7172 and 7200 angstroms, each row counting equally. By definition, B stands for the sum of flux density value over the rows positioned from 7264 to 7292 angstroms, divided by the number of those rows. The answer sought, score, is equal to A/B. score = 1.00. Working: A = 12.33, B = 12.4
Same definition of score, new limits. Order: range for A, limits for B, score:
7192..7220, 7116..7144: 0.97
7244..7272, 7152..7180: 0.99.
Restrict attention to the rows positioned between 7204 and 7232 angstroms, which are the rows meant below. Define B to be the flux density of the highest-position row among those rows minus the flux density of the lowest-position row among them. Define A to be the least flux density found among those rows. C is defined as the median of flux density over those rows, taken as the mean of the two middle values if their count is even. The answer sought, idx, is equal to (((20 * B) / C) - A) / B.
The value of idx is -18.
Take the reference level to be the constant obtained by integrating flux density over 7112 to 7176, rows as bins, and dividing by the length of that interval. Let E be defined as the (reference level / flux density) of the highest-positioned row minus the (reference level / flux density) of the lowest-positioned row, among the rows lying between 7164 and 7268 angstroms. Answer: -0.04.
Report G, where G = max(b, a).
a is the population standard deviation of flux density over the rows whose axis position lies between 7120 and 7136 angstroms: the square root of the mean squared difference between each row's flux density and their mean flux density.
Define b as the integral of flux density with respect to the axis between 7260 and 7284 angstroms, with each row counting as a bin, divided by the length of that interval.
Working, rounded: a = 0.212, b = 12.45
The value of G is 12.45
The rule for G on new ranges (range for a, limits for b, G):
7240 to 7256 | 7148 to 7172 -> 12.60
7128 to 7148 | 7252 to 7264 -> 12.37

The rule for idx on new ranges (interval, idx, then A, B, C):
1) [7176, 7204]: 42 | 12.1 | -0.30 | 12.2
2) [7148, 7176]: -19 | 12.2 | 0.60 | 12.8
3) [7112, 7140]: -121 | 12.3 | 0.10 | 12.8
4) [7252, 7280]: -59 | 12.1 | 0.20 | 12.5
